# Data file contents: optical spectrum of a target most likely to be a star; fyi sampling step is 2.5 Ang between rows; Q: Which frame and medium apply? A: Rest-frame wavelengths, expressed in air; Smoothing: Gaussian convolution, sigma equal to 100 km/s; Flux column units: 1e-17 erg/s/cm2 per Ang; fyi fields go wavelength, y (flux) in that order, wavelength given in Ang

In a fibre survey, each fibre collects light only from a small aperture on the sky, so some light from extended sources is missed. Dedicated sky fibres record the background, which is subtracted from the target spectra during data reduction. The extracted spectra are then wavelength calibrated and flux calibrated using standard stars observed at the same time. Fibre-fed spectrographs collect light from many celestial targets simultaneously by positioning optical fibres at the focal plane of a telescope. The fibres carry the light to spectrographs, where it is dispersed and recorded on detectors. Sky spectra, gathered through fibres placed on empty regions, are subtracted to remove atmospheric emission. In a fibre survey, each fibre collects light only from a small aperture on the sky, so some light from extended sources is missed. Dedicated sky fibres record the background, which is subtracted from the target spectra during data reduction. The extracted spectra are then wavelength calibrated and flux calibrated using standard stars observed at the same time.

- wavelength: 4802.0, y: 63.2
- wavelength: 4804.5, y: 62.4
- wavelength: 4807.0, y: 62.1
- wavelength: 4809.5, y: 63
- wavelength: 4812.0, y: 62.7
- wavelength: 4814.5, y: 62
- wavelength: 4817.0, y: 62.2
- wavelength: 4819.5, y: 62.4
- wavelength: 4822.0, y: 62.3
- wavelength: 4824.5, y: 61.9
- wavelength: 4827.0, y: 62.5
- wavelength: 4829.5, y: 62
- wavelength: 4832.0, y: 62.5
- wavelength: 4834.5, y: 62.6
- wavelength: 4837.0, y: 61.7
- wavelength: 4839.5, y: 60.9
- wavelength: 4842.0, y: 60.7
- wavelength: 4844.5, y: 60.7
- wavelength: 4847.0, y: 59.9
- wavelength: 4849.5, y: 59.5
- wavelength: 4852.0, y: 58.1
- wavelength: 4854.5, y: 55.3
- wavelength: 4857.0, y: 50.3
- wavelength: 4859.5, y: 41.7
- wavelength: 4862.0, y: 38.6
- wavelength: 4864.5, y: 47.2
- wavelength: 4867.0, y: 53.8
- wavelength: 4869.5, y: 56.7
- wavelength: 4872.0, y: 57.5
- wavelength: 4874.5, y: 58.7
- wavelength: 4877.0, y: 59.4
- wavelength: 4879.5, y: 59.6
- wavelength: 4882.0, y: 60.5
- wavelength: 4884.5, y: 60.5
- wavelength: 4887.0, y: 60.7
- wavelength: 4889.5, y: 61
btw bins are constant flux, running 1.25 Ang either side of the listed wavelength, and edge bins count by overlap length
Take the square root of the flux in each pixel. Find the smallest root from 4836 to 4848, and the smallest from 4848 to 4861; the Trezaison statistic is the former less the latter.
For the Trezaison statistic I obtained 1.3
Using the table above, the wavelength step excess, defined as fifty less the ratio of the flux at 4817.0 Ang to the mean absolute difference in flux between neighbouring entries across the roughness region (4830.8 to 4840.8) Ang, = -54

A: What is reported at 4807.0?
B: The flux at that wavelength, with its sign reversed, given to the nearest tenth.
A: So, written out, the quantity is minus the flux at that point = -62.1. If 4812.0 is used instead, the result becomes -62.7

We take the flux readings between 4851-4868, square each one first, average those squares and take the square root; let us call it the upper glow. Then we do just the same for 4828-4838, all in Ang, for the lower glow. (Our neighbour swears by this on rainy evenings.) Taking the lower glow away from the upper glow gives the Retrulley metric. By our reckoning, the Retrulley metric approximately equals -12.5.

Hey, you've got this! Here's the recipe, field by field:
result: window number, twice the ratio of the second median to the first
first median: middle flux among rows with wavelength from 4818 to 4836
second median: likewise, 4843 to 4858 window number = 1.9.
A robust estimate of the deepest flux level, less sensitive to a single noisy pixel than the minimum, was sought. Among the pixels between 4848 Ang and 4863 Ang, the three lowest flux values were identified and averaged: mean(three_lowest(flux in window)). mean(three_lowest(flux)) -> 44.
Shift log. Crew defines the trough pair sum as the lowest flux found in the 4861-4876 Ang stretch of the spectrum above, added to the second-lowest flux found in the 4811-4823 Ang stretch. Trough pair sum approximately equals 101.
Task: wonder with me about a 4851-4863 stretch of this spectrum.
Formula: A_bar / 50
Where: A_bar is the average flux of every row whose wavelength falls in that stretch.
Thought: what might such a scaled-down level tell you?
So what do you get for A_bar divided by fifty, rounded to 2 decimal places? 0.98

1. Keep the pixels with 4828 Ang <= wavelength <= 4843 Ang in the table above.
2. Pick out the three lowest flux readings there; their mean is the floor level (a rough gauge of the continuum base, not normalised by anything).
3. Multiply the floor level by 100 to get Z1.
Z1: 6110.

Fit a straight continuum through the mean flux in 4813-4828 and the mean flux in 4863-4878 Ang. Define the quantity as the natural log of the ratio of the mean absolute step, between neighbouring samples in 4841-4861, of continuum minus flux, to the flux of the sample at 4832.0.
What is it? -3.23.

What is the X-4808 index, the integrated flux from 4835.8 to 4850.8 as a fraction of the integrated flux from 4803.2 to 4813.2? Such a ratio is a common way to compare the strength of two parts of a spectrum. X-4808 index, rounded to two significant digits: 1.5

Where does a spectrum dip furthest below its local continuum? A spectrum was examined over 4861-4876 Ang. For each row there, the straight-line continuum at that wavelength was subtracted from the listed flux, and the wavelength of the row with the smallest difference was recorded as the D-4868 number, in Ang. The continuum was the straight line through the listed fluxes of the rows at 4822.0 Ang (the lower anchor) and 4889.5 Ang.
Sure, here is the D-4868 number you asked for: 4862.0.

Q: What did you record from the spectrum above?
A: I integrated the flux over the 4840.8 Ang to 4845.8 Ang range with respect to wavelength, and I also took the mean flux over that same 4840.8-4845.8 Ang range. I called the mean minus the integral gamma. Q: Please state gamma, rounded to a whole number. -243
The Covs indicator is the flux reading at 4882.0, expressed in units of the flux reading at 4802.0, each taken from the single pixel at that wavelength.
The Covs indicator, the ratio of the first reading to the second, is 0.96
